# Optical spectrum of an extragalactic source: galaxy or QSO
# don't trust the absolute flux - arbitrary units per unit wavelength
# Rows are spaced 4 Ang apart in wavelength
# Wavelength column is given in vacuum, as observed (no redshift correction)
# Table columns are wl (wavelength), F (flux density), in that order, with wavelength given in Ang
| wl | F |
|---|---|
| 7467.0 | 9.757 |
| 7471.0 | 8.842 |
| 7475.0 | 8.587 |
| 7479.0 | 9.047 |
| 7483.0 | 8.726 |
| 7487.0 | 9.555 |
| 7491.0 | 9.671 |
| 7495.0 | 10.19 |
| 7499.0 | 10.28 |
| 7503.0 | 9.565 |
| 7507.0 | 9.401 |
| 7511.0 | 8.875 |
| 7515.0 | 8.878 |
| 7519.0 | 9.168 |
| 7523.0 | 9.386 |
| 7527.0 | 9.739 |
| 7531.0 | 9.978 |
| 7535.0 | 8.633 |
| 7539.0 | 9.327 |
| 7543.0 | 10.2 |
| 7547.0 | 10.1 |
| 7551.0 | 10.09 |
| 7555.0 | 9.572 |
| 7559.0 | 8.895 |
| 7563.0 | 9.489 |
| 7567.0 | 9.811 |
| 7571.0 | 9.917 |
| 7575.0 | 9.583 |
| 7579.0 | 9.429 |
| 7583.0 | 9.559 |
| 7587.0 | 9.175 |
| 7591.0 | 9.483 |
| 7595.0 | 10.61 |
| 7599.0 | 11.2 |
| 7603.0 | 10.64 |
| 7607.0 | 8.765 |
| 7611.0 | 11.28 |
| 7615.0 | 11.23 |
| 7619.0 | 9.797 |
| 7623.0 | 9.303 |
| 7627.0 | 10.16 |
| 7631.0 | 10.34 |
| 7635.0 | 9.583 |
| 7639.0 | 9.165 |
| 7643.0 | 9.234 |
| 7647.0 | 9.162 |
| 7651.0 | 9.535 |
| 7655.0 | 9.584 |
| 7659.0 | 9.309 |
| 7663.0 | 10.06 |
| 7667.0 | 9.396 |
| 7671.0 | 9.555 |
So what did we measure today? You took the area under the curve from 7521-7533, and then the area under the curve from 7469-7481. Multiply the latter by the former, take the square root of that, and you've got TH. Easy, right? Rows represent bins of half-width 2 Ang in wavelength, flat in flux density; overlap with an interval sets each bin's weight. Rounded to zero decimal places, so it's 111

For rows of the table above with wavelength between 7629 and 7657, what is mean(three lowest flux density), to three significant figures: 9.19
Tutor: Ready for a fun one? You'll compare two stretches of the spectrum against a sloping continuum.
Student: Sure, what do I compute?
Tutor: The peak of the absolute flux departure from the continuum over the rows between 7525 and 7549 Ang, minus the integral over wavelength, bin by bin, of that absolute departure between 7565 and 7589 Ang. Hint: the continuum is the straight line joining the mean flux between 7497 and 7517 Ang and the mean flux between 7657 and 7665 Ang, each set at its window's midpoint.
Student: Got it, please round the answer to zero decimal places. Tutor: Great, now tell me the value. -4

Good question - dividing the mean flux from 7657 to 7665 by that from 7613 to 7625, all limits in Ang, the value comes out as 0.96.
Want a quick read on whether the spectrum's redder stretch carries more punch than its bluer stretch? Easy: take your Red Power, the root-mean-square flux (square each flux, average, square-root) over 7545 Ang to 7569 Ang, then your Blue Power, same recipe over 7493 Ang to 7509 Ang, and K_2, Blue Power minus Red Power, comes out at 0.20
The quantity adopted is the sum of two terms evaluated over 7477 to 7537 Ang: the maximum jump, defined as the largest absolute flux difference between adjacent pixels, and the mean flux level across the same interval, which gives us 10.8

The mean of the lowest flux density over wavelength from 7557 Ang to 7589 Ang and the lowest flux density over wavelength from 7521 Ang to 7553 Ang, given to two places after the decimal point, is 8.76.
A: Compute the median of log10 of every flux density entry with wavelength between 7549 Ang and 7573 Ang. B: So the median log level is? 0.986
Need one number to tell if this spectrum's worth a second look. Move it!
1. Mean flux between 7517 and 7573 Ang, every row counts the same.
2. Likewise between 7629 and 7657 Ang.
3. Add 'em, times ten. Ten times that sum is 191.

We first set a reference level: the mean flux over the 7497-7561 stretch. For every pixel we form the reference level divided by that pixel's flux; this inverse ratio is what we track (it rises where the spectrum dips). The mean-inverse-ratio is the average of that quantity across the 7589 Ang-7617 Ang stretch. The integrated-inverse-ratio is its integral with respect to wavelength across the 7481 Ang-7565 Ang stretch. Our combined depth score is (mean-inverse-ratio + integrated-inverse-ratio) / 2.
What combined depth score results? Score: 42.6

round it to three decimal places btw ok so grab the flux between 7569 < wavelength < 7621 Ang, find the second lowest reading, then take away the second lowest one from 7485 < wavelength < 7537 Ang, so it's 0.300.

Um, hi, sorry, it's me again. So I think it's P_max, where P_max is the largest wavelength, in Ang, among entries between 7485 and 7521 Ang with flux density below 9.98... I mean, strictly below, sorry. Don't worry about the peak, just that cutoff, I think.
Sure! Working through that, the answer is 7519.0 Ang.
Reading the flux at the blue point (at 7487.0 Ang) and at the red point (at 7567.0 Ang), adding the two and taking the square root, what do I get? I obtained 4.40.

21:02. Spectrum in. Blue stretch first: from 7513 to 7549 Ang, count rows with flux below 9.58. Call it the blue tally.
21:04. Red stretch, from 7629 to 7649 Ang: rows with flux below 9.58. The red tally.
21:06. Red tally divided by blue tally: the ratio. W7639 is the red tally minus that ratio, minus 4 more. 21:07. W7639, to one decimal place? -1.6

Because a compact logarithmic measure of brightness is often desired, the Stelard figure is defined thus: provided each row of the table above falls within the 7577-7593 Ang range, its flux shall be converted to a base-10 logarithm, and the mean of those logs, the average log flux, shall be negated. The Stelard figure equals -0.974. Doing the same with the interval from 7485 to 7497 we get -0.991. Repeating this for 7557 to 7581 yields -0.978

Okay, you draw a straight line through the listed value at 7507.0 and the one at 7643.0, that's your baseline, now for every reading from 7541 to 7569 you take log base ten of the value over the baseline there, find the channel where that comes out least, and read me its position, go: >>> 7559.0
